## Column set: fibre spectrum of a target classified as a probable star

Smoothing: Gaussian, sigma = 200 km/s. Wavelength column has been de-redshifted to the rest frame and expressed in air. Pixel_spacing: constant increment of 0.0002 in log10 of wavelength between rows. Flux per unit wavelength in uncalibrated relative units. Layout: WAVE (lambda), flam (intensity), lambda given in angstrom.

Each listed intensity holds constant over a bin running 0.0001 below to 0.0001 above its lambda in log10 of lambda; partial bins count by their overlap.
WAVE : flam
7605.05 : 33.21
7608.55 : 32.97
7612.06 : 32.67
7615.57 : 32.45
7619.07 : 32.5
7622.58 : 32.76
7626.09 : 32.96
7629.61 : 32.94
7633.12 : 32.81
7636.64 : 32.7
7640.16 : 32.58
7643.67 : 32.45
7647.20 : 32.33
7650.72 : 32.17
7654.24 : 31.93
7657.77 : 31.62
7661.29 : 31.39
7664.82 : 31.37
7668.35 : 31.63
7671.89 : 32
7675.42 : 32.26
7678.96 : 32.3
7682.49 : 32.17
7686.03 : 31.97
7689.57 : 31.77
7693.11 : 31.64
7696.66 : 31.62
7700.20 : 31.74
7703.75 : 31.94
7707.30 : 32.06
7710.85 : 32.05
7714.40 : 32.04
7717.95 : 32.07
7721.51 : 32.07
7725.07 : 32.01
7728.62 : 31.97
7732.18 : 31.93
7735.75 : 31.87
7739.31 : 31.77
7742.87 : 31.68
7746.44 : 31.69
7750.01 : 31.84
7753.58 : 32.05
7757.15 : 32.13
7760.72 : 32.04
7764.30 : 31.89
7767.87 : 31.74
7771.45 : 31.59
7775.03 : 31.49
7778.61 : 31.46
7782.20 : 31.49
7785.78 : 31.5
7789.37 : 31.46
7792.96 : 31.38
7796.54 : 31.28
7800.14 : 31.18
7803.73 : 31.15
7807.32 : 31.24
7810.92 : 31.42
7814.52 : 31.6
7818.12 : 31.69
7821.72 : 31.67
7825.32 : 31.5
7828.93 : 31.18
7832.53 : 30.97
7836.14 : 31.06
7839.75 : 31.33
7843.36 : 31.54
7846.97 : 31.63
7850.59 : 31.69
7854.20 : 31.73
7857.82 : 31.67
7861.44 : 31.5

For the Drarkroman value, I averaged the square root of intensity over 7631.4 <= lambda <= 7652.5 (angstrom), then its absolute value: 5.70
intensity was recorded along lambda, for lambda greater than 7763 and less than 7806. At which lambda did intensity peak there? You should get 7764.30 angstrom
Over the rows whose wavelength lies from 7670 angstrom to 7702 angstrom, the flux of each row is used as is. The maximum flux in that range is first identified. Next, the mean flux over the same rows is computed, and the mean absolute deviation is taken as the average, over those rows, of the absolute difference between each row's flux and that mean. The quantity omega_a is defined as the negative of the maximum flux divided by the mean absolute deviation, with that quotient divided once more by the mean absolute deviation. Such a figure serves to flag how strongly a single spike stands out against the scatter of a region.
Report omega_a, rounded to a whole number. -661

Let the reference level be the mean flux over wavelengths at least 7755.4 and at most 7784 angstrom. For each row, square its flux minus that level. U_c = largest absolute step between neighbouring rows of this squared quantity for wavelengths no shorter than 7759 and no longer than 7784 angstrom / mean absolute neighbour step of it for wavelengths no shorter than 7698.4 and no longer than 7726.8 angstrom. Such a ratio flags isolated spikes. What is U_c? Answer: 2.8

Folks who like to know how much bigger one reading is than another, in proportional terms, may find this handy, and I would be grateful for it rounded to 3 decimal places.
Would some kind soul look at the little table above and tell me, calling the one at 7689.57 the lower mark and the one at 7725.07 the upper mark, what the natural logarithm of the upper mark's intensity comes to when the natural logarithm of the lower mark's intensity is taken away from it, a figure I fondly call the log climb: 0.008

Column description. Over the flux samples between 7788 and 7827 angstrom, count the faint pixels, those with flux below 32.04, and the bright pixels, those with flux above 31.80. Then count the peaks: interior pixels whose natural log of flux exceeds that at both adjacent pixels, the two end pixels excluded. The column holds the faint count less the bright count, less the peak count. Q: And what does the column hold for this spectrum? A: 10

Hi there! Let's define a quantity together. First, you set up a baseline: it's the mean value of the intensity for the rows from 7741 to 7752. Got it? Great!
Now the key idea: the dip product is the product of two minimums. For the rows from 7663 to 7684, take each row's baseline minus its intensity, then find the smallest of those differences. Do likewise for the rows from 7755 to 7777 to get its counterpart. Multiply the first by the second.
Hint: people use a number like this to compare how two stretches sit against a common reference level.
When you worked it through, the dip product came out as 0.22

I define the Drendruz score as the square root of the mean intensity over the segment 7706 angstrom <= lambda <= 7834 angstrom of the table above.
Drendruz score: 5.63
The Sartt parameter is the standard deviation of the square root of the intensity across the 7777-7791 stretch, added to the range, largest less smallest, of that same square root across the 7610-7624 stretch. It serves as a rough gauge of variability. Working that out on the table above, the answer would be 0.029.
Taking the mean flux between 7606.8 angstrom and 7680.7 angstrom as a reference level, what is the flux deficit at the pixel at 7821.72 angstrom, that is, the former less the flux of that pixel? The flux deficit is 0.65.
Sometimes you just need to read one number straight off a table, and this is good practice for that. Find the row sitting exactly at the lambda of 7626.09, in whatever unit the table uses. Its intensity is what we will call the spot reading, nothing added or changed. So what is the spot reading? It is 32.96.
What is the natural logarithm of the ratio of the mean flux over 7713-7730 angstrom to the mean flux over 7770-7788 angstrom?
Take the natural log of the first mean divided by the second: 0.017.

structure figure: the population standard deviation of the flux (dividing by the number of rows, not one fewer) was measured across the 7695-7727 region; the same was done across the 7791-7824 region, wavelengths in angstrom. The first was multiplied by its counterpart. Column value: 0.030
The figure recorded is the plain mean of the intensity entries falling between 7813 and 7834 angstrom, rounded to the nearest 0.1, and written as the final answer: 31.4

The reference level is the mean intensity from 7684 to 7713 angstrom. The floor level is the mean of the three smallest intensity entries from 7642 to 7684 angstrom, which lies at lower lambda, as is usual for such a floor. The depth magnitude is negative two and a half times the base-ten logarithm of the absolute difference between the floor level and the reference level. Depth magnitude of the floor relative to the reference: 1.0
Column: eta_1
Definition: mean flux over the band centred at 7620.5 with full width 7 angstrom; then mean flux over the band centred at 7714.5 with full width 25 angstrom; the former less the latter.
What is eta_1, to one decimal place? 0.6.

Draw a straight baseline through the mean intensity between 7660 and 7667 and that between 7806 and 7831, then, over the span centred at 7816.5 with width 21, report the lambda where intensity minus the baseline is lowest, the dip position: 7807.32 angstrom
